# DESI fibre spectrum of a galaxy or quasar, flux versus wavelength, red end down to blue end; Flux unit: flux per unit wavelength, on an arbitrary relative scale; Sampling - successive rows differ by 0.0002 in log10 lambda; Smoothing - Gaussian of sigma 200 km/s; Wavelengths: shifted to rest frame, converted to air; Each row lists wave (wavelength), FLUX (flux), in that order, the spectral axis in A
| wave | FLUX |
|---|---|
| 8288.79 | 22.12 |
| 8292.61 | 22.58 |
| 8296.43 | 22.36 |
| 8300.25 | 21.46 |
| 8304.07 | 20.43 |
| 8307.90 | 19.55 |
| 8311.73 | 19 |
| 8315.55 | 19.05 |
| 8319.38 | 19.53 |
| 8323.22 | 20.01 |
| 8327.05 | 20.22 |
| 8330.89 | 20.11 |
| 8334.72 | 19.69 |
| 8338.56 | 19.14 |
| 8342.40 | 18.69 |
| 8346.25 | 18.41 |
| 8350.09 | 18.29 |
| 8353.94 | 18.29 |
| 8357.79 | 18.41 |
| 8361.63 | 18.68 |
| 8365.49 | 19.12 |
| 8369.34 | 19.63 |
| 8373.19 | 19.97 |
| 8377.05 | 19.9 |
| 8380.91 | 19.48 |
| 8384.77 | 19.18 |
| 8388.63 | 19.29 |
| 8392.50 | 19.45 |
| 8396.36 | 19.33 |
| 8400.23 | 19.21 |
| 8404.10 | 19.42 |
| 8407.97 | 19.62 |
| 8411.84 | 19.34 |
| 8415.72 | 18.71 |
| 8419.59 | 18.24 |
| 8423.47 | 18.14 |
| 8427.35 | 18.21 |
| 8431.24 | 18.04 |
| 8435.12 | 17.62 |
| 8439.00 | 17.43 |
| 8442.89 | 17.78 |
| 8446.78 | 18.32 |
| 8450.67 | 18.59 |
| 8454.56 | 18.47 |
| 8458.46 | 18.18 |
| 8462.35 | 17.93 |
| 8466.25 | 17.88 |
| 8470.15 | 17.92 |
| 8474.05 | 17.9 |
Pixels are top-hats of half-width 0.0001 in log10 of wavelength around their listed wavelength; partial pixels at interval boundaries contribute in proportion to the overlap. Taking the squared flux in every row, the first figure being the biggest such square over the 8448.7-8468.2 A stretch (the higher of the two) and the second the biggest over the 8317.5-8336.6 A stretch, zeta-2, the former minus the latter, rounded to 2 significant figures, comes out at -63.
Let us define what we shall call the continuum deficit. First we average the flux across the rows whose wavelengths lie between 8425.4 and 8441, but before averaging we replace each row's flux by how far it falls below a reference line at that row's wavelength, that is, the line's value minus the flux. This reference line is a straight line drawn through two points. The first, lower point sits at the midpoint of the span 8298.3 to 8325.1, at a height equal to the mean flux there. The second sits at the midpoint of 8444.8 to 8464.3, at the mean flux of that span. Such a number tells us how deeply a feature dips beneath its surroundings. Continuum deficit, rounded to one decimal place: 0.7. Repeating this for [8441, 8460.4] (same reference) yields 0.1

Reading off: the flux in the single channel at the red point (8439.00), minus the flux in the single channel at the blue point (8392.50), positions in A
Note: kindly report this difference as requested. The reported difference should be -2.0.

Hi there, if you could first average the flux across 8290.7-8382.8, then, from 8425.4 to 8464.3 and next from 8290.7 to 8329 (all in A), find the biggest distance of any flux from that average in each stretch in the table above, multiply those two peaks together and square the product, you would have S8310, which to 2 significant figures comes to 42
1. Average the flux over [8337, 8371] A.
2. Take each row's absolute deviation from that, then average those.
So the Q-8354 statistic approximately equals 0.4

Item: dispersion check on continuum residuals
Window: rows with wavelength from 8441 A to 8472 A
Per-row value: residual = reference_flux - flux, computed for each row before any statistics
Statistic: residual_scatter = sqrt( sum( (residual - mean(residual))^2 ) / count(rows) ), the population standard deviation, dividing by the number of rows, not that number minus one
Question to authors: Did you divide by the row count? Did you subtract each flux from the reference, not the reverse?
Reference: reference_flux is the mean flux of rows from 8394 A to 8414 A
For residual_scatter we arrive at 0.28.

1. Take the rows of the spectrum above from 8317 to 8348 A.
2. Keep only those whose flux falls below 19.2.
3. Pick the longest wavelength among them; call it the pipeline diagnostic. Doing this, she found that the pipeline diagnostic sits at 8346.25 A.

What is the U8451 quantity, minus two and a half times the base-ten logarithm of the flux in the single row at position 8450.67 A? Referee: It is -3.17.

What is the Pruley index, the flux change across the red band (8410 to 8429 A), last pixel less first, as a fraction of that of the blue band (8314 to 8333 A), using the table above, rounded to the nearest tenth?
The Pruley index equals -1.1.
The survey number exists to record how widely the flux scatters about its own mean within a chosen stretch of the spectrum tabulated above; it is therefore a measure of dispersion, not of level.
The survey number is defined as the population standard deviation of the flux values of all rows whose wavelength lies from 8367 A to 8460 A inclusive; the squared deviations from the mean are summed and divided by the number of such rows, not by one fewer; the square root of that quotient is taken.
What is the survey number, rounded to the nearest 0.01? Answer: 0.74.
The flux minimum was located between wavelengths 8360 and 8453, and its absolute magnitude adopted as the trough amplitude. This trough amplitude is 17.4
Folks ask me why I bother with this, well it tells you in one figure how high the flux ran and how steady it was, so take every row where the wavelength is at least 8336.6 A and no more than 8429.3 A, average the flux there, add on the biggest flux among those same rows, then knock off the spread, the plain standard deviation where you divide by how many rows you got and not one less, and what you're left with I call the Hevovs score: 38.4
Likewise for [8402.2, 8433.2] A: 37.7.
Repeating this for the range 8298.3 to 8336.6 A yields 40.7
